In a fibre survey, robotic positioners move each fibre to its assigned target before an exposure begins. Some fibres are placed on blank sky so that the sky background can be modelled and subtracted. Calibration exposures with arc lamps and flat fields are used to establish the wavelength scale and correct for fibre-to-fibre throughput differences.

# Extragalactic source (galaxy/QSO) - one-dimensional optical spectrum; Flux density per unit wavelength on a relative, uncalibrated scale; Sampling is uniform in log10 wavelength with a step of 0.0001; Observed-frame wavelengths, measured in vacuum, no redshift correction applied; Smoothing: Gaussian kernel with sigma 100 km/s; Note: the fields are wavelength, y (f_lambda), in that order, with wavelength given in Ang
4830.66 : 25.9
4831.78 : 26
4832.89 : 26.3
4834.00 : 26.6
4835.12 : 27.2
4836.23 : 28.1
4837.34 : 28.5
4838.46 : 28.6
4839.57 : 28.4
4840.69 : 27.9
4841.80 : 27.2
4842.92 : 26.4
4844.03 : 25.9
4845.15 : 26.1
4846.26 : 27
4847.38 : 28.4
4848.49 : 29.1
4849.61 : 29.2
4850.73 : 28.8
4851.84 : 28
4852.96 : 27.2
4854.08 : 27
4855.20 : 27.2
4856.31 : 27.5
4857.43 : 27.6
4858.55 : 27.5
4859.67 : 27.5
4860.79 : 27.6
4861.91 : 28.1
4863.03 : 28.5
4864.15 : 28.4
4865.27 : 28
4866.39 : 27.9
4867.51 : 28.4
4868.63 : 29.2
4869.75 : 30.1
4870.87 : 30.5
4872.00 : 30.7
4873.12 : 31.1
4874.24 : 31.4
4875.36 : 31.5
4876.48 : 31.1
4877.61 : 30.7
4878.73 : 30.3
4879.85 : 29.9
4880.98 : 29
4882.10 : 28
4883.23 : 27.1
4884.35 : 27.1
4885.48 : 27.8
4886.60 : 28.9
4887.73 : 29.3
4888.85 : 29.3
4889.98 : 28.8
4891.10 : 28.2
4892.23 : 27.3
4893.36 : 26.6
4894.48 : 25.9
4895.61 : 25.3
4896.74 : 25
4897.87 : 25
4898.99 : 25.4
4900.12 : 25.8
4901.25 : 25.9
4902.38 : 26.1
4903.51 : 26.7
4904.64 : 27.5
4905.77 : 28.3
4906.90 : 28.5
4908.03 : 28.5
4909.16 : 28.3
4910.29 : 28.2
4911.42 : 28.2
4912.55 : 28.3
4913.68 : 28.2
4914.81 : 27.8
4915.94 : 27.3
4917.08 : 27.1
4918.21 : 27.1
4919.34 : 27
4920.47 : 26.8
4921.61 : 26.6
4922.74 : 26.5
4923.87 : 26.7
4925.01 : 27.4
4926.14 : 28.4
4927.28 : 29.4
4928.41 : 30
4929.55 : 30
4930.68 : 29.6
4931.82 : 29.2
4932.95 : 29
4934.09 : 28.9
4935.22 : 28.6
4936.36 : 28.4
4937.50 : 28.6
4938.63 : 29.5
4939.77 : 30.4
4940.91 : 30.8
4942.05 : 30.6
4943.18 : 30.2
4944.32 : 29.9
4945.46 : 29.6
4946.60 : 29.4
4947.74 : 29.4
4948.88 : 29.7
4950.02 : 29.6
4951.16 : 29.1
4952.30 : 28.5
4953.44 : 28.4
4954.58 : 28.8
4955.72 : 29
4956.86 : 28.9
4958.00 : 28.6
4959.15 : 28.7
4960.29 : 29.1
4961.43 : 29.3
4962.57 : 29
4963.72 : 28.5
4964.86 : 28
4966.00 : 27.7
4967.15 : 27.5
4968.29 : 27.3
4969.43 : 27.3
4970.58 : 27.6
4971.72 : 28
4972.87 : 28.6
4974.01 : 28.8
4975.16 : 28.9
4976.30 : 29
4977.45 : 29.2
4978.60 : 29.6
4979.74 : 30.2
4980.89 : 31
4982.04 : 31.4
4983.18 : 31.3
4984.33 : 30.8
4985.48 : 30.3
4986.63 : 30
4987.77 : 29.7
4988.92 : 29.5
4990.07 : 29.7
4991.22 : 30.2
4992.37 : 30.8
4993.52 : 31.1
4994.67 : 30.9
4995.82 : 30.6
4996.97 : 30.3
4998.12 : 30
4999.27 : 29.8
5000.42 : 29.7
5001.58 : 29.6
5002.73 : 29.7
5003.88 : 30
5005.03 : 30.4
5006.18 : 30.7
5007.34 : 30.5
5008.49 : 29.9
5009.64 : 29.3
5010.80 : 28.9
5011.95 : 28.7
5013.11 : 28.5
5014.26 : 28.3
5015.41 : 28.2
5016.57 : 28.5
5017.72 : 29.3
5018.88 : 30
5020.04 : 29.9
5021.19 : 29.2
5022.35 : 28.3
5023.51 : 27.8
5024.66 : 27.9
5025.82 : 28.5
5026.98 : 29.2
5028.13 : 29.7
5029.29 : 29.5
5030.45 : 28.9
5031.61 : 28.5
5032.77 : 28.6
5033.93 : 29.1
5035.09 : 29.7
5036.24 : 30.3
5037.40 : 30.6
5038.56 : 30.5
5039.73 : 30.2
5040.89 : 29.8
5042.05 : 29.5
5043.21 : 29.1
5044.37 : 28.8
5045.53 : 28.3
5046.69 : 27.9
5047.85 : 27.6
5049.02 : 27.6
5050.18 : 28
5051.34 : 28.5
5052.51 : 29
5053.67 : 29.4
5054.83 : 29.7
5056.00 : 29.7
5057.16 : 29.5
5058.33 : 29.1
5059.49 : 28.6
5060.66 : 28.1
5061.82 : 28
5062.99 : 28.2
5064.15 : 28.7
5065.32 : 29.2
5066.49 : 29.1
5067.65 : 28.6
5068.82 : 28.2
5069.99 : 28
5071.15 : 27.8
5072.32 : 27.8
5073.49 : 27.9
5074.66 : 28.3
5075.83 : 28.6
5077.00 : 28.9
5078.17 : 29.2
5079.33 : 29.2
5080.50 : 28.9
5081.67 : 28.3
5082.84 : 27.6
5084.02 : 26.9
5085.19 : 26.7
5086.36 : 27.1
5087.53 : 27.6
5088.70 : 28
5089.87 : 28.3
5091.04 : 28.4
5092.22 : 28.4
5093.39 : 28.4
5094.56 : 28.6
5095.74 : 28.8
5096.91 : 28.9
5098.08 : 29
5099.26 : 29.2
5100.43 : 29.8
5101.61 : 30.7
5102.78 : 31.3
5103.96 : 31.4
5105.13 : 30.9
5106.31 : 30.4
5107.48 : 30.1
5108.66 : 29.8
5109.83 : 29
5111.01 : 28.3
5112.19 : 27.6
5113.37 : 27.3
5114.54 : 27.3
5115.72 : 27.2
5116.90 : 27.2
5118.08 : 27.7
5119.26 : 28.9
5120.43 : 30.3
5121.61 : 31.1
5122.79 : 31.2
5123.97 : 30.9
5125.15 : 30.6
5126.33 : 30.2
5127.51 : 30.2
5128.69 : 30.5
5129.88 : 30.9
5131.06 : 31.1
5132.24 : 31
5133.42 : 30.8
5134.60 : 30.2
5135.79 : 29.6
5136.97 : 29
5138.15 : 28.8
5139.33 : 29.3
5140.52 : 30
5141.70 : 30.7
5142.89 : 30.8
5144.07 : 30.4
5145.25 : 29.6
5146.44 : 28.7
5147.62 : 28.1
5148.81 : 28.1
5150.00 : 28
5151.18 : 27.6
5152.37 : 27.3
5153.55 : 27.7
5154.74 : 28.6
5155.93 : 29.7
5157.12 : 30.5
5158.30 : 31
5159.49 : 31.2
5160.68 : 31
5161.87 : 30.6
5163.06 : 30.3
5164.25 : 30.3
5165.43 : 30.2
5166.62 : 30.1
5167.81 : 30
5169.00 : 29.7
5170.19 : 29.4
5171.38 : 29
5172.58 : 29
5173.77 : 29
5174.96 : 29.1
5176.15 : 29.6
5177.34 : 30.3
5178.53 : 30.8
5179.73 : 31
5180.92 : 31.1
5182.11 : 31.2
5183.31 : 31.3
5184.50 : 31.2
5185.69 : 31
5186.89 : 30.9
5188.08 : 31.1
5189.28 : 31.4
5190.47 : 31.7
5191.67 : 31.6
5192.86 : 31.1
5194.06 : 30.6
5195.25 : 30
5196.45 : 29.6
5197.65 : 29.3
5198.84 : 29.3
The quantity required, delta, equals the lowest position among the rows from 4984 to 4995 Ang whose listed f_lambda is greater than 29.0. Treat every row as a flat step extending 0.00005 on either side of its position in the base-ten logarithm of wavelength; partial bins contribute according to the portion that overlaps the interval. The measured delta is 4984.33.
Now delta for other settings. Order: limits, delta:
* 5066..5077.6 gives 5066.49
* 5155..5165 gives 5155.93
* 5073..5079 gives 5078.17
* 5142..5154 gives 5142.89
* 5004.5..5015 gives 5005.03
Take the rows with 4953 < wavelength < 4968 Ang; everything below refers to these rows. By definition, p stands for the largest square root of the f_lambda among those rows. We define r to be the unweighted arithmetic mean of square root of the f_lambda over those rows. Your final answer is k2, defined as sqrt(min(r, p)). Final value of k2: 2.31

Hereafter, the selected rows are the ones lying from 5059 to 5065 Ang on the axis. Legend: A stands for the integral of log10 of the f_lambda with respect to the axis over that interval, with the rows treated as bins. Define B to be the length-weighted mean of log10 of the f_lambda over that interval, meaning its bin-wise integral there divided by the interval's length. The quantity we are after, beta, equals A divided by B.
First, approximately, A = 9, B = 1.45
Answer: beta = 6.0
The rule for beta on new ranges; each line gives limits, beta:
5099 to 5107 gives 8.0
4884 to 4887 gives 3.0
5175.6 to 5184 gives 8.4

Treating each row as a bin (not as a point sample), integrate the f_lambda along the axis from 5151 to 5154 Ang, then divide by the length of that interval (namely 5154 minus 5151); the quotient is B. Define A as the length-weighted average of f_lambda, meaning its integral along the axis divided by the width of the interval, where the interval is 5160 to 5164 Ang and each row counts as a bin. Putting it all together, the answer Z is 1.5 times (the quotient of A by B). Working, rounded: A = 30.6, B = 28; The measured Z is 1.67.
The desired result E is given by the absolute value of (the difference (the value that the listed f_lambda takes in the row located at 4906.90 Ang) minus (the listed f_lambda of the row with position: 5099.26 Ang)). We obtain 0.7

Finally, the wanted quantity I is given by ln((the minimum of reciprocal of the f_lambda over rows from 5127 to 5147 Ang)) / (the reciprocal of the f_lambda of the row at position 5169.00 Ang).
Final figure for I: -102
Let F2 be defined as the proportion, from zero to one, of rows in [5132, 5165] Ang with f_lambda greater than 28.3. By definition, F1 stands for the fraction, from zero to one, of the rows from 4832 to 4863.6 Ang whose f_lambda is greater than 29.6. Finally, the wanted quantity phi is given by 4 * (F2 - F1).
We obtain 3.1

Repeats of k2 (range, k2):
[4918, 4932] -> 2.30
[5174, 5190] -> 2.36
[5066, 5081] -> 2.31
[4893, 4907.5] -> 2.26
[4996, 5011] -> 2.34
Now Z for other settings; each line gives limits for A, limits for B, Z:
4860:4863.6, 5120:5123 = 1.36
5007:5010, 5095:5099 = 1.56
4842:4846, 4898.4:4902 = 1.53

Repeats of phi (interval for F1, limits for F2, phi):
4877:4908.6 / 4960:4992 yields 2.6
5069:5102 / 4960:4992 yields 2.7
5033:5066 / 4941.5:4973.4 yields 1.9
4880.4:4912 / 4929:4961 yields 4.0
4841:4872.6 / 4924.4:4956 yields 3.4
